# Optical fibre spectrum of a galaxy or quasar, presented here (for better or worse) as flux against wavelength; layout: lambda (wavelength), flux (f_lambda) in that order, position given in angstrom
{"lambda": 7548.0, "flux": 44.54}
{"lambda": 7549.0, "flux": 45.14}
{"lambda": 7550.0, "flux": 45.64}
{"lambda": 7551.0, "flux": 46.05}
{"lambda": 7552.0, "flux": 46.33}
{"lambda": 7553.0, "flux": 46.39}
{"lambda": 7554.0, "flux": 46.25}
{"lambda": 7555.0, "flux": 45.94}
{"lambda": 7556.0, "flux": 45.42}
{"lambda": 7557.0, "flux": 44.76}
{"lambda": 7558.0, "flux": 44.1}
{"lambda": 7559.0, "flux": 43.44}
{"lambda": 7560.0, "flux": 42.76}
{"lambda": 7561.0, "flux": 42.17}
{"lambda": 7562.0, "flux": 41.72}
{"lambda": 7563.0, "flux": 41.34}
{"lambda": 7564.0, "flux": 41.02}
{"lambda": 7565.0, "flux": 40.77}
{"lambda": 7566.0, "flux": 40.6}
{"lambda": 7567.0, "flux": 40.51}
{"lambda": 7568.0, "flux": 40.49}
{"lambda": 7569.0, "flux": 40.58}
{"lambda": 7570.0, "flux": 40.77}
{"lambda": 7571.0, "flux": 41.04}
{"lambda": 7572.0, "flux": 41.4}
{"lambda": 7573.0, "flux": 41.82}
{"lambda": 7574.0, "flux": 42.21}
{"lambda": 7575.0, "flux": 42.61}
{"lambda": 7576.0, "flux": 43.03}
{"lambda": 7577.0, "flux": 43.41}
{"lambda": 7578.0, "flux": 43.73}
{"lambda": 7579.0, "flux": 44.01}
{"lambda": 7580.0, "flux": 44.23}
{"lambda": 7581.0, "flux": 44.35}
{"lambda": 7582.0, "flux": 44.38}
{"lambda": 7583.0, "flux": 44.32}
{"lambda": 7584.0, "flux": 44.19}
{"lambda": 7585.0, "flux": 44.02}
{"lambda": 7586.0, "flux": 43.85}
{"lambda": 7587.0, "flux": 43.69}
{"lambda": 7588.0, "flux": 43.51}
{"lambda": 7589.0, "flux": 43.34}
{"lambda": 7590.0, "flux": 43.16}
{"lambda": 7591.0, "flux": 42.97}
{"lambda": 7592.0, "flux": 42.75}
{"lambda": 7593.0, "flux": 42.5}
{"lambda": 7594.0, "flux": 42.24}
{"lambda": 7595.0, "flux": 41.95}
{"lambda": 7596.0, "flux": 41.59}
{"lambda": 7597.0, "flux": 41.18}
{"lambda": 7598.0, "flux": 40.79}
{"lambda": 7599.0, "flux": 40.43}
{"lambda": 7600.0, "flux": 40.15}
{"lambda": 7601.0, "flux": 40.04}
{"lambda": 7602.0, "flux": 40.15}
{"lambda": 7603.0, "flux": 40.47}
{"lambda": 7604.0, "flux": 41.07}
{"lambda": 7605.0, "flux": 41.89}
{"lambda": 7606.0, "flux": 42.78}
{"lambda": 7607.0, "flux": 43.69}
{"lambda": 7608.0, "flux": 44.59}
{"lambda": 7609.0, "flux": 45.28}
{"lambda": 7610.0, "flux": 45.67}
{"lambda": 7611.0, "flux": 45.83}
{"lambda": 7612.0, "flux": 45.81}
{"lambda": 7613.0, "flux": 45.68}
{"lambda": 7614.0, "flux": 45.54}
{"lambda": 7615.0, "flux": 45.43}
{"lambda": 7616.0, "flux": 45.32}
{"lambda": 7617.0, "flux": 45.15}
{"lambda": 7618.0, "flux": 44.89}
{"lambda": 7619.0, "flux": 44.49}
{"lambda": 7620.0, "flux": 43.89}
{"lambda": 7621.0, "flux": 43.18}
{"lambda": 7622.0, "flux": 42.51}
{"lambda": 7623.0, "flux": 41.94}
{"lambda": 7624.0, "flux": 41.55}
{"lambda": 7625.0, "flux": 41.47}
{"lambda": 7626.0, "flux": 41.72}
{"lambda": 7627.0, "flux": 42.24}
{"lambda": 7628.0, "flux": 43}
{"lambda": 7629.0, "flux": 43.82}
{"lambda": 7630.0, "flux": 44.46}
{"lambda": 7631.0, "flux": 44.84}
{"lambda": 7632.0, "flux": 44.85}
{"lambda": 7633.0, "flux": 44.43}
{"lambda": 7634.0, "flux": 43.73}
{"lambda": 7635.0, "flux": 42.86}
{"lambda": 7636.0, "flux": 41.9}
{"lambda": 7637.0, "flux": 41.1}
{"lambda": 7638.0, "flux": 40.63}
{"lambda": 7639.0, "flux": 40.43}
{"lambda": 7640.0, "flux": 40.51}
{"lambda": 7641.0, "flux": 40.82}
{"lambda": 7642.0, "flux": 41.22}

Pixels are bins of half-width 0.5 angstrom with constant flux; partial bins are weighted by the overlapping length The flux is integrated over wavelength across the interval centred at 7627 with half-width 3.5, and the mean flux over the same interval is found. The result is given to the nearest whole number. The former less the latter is 256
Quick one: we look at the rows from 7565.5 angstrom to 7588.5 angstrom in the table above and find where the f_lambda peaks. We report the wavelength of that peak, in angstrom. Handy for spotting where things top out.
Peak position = 7582.0 angstrom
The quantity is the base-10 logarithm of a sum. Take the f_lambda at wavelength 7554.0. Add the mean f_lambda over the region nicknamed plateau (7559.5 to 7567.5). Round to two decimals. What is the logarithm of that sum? 1.94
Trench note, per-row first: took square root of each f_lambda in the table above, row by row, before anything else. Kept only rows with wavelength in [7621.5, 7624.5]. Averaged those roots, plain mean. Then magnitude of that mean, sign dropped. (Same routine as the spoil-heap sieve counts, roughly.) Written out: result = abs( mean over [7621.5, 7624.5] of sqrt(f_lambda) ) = 6.48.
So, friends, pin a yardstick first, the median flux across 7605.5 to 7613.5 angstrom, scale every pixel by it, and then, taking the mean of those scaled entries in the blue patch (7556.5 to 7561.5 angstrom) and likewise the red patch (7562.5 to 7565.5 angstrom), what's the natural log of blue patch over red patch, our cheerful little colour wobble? 0.057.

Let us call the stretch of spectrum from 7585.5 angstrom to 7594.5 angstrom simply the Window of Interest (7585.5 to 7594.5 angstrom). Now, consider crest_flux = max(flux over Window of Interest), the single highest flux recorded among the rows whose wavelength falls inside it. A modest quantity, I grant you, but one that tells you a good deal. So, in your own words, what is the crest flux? 43.85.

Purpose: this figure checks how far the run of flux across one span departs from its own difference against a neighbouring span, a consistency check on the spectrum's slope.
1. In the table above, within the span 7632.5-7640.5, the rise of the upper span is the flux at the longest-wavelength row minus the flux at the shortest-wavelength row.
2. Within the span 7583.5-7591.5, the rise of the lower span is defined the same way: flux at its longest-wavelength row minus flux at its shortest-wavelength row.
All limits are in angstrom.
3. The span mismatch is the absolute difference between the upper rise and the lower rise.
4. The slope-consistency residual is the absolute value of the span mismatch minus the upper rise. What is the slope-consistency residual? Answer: 6.6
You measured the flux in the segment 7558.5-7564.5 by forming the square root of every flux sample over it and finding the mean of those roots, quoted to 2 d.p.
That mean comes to 6.49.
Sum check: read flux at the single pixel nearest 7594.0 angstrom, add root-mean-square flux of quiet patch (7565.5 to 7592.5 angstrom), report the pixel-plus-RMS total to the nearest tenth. 85.0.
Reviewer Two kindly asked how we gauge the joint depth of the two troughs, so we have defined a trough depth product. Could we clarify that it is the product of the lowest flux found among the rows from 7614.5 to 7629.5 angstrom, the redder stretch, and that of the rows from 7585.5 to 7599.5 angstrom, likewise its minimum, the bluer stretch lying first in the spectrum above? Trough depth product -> 1677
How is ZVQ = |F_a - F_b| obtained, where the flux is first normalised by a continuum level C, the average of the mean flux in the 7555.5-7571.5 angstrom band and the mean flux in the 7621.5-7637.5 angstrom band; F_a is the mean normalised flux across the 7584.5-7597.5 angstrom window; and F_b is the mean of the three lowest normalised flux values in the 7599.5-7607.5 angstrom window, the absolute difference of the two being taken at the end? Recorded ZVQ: 0.064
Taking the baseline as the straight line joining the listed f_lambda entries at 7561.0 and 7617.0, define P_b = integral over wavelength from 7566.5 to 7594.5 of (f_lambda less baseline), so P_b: -10.7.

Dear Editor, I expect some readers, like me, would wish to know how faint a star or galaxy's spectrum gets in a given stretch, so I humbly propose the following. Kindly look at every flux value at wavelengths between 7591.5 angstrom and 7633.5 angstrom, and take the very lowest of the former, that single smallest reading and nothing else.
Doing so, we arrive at 40.04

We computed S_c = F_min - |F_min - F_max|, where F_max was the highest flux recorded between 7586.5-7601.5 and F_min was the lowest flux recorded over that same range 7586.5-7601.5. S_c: 36.4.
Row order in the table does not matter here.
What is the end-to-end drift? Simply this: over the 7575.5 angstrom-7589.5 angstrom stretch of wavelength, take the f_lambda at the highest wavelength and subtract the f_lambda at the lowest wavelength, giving 0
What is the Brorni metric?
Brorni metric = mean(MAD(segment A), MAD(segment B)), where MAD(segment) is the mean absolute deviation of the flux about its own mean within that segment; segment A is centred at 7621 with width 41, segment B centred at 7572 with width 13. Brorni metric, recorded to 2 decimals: 1.34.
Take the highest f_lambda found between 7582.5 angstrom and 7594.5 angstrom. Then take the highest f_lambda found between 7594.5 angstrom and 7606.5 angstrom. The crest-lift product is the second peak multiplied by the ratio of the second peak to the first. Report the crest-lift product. 41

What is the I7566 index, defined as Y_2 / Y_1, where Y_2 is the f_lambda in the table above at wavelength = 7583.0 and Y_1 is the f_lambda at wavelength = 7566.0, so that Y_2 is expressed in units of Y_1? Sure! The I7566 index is 1.09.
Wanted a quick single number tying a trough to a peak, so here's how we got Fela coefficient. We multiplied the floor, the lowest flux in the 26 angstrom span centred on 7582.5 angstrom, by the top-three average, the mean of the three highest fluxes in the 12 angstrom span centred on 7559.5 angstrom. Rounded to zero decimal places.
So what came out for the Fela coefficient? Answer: 1870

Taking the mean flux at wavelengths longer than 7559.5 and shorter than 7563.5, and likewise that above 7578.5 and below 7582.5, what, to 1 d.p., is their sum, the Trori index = 86.2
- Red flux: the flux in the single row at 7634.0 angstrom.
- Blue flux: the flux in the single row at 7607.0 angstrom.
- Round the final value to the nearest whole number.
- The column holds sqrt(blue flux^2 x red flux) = 289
